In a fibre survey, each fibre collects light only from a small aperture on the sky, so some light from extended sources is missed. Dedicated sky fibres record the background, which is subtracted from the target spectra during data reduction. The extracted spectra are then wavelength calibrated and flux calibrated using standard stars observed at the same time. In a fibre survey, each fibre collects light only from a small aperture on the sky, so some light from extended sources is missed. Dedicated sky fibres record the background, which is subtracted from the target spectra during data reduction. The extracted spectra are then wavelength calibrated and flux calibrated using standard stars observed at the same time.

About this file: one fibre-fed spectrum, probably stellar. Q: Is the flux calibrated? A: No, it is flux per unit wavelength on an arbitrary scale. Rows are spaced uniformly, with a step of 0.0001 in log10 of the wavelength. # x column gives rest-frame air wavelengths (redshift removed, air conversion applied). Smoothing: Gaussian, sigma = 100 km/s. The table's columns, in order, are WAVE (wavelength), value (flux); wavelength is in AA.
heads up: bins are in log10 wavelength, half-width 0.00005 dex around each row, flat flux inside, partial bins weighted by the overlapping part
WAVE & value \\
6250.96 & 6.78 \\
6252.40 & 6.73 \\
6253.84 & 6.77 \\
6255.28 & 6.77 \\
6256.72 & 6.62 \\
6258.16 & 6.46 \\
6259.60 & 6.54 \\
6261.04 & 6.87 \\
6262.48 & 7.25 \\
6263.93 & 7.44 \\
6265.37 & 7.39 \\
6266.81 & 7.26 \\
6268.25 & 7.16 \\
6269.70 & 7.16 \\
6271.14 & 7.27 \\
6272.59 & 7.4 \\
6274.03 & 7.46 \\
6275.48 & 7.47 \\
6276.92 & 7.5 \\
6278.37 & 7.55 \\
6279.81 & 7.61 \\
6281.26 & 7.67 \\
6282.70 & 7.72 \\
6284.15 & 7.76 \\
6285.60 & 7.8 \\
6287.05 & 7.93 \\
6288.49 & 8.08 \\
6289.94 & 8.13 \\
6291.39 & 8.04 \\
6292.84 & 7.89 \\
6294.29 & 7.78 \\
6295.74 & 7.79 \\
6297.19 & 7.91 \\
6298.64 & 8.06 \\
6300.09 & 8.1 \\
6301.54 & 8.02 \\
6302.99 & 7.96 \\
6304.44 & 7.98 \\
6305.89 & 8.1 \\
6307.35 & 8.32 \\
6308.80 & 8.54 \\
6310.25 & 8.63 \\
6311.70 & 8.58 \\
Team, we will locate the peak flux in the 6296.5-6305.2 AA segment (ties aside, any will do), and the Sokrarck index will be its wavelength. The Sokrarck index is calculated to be 6300.09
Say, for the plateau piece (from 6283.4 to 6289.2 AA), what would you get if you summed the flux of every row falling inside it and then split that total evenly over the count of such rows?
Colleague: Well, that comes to 7.9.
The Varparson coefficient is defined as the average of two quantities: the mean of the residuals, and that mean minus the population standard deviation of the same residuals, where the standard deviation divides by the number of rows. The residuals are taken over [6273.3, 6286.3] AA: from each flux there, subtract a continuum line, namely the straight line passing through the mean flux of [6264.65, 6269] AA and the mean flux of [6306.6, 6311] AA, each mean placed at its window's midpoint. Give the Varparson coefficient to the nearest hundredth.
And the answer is -0.04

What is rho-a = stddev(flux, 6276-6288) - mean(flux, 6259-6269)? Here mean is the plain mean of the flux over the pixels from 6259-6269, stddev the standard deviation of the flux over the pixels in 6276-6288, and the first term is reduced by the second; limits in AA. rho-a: -7.0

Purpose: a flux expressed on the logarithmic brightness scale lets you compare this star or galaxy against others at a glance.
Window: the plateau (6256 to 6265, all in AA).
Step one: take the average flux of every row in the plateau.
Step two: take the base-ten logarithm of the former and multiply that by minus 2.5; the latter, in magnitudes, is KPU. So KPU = -2.09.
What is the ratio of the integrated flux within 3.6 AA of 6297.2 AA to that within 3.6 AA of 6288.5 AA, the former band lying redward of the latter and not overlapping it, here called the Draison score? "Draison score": 0.99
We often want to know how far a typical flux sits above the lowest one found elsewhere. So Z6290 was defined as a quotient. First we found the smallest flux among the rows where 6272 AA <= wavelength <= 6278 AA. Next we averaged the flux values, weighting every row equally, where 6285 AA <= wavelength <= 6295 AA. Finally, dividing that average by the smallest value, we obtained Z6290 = 1.07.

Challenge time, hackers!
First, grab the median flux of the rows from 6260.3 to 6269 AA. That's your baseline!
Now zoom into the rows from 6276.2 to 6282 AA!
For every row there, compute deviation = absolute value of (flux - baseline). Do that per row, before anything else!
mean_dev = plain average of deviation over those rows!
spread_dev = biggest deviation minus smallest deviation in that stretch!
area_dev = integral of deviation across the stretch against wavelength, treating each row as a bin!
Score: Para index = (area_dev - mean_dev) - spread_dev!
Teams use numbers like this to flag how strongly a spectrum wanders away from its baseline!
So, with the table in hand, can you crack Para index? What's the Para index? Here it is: 1.4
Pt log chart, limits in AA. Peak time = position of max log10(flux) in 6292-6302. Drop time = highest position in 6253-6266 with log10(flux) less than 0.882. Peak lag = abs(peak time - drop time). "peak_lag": 34.7 AA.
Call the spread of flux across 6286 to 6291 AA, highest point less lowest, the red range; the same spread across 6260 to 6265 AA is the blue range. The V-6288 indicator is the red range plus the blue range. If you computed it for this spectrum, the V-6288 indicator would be 0.8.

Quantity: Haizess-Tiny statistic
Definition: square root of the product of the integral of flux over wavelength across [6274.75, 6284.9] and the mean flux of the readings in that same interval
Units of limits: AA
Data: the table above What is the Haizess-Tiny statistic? 24.2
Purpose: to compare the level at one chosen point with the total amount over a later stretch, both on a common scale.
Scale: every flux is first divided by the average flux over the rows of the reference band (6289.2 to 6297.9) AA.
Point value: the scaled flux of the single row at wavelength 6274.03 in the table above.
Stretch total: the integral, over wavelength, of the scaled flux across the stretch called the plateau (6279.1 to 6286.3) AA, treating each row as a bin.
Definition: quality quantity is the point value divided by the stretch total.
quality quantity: 0.134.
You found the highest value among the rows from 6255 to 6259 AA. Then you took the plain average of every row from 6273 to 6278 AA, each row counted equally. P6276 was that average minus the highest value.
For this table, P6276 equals 0.71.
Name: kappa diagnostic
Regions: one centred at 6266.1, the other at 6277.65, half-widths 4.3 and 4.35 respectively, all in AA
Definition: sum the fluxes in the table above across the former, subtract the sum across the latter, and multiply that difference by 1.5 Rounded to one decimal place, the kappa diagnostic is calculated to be -2.4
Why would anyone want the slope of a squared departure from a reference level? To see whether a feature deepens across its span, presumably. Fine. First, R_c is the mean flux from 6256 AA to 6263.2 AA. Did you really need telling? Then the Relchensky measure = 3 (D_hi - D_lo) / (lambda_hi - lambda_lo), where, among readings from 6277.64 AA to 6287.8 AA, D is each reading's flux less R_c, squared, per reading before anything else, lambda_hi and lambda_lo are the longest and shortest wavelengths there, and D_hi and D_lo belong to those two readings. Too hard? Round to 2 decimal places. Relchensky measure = 0.26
